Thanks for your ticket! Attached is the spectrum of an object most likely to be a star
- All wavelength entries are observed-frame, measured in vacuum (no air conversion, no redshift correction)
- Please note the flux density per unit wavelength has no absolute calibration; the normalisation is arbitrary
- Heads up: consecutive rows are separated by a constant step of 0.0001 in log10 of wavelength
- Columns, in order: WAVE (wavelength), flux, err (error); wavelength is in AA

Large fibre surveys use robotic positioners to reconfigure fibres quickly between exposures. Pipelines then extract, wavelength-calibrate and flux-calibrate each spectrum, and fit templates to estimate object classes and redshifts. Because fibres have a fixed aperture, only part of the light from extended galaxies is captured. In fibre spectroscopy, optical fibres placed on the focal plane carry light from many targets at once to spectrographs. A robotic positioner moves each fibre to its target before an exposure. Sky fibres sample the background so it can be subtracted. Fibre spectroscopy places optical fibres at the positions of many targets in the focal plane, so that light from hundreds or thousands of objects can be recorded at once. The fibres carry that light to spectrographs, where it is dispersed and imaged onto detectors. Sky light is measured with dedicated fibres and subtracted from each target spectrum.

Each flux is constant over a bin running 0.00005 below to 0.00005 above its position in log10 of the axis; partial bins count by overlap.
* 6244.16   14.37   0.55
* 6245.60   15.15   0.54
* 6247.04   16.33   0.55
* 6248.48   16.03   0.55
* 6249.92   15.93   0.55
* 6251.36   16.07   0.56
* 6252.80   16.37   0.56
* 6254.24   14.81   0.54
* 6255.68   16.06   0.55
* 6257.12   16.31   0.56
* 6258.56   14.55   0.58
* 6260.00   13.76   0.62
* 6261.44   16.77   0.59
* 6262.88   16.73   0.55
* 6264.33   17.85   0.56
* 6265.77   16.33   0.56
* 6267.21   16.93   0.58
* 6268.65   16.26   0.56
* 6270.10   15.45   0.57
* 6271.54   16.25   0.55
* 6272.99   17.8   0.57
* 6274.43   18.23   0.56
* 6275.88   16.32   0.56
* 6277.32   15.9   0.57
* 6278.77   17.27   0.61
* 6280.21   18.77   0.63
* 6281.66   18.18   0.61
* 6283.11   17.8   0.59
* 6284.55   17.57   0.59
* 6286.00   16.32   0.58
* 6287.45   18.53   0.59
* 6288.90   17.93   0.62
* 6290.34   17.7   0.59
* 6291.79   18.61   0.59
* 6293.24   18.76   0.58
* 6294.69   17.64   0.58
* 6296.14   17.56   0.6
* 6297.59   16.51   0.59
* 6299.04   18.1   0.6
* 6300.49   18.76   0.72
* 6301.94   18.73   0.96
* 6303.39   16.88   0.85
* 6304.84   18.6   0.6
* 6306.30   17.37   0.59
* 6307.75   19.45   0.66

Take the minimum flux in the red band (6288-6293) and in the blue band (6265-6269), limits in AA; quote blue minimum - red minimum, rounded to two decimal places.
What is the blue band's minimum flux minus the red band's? -1.44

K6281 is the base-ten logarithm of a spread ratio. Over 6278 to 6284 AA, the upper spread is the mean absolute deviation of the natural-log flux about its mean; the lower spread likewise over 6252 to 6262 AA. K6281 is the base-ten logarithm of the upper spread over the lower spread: -0.39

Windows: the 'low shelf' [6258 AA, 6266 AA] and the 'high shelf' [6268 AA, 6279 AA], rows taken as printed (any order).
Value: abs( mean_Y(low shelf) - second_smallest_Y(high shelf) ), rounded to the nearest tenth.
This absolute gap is 0.1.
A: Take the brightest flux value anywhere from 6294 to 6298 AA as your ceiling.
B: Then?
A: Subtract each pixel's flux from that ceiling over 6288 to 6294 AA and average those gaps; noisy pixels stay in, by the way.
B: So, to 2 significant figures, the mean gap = -0.61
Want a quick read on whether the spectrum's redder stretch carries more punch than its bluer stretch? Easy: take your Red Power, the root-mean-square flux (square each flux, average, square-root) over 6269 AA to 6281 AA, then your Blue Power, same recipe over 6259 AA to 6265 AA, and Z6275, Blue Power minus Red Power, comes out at -0.7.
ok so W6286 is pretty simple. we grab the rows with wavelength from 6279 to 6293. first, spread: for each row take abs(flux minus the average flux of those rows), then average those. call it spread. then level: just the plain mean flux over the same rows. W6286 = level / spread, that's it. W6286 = 34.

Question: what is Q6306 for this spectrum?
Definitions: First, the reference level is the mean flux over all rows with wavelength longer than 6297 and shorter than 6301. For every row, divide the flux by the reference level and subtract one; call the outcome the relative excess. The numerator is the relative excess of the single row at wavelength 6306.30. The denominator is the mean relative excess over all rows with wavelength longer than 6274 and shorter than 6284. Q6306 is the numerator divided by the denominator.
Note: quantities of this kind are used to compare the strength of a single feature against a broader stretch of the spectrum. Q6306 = 1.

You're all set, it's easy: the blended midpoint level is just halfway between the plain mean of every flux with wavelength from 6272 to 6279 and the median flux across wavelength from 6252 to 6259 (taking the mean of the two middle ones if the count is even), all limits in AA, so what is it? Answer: 16.6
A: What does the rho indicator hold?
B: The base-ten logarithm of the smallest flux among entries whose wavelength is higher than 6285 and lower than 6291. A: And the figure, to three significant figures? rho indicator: 1.21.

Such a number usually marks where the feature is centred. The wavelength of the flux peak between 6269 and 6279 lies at 6274.43 AA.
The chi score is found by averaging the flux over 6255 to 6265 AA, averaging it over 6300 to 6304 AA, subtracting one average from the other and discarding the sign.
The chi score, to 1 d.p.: 2.1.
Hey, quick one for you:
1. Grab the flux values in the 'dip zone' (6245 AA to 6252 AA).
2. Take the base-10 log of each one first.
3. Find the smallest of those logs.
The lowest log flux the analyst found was 1.18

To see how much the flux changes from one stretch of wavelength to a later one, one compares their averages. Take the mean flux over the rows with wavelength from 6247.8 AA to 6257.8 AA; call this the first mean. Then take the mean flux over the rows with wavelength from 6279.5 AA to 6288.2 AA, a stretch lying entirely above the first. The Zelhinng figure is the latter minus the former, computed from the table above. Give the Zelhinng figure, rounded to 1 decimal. 1.9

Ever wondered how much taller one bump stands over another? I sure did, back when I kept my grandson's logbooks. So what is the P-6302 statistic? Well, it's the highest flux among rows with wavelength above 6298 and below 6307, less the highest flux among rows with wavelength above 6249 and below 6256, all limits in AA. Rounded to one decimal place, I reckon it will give 2.4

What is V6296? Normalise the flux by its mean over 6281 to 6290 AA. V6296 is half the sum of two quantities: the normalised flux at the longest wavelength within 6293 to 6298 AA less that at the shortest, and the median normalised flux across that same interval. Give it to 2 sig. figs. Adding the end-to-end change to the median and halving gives 0.43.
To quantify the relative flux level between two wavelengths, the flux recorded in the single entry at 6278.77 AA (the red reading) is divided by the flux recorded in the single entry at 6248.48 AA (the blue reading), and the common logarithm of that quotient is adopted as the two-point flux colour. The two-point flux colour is 0.03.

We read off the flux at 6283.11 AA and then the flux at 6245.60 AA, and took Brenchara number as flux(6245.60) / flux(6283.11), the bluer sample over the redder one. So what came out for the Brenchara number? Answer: 0.85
